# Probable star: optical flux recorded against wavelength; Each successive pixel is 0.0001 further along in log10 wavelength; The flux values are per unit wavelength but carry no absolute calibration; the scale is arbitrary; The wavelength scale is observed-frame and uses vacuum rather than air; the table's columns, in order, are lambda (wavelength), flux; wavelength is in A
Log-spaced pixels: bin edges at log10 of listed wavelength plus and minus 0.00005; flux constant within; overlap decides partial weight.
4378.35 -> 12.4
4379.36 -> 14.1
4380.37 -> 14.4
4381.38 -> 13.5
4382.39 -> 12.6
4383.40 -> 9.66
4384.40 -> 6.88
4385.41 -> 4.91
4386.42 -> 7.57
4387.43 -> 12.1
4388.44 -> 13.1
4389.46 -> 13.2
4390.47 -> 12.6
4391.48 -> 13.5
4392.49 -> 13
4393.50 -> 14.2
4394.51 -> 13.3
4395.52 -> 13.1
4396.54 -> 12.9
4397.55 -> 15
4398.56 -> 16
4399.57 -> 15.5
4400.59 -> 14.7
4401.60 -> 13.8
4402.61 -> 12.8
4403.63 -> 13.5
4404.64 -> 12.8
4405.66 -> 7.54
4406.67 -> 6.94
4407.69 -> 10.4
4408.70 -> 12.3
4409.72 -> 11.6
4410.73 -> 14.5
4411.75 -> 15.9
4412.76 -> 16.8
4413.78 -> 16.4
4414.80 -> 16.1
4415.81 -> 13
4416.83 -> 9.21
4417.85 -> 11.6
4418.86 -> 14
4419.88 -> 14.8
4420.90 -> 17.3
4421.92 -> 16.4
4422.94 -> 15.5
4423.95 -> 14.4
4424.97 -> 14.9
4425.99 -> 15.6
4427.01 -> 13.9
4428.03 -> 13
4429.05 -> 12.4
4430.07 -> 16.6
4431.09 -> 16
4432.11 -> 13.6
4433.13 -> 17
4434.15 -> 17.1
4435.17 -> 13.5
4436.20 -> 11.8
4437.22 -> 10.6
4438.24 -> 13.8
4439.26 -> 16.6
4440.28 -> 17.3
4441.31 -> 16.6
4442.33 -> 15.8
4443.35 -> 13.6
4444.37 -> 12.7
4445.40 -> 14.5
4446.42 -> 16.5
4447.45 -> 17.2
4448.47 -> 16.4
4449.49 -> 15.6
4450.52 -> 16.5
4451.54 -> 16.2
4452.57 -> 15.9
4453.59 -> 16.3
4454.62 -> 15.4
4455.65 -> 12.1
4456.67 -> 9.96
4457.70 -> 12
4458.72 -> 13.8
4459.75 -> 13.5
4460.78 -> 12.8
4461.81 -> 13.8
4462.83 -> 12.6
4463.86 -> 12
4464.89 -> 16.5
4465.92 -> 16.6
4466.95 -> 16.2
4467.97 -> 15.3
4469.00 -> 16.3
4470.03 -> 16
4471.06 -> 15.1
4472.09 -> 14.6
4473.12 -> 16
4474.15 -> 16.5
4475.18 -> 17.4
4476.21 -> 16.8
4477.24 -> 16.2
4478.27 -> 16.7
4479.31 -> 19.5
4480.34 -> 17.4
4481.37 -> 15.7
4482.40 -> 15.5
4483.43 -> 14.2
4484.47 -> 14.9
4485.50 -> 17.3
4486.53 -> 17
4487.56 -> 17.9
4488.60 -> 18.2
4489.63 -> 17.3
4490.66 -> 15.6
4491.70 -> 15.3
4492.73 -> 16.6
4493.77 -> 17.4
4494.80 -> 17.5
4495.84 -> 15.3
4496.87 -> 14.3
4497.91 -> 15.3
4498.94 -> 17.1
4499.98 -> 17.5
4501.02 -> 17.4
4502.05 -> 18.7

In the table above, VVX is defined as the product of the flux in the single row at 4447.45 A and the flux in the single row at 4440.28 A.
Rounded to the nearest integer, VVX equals 298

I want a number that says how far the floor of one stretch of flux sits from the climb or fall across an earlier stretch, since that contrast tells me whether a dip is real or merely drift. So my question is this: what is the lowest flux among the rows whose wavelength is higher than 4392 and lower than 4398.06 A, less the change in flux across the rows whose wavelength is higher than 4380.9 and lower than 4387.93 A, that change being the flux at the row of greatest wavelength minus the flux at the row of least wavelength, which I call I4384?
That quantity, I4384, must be 14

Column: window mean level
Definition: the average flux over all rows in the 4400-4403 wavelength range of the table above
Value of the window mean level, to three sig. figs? 13.8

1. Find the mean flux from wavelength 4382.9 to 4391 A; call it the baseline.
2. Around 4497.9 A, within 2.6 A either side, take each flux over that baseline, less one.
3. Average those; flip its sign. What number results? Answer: -0.59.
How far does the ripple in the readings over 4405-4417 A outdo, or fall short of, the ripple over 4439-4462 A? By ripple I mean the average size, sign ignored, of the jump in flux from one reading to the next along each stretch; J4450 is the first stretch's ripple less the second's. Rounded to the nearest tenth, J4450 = 0.6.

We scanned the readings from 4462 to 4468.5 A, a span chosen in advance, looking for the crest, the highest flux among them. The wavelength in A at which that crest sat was 4465.92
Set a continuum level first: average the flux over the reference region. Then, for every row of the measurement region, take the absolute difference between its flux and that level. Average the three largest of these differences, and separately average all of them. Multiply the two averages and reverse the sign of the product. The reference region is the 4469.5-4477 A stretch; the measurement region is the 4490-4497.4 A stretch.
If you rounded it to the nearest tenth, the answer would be -1.5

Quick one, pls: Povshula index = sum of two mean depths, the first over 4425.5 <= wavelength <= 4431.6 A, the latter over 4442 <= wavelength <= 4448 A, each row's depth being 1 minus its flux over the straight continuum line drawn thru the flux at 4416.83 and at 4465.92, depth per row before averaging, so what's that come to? -0.45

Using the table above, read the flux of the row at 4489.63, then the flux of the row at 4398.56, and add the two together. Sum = 33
